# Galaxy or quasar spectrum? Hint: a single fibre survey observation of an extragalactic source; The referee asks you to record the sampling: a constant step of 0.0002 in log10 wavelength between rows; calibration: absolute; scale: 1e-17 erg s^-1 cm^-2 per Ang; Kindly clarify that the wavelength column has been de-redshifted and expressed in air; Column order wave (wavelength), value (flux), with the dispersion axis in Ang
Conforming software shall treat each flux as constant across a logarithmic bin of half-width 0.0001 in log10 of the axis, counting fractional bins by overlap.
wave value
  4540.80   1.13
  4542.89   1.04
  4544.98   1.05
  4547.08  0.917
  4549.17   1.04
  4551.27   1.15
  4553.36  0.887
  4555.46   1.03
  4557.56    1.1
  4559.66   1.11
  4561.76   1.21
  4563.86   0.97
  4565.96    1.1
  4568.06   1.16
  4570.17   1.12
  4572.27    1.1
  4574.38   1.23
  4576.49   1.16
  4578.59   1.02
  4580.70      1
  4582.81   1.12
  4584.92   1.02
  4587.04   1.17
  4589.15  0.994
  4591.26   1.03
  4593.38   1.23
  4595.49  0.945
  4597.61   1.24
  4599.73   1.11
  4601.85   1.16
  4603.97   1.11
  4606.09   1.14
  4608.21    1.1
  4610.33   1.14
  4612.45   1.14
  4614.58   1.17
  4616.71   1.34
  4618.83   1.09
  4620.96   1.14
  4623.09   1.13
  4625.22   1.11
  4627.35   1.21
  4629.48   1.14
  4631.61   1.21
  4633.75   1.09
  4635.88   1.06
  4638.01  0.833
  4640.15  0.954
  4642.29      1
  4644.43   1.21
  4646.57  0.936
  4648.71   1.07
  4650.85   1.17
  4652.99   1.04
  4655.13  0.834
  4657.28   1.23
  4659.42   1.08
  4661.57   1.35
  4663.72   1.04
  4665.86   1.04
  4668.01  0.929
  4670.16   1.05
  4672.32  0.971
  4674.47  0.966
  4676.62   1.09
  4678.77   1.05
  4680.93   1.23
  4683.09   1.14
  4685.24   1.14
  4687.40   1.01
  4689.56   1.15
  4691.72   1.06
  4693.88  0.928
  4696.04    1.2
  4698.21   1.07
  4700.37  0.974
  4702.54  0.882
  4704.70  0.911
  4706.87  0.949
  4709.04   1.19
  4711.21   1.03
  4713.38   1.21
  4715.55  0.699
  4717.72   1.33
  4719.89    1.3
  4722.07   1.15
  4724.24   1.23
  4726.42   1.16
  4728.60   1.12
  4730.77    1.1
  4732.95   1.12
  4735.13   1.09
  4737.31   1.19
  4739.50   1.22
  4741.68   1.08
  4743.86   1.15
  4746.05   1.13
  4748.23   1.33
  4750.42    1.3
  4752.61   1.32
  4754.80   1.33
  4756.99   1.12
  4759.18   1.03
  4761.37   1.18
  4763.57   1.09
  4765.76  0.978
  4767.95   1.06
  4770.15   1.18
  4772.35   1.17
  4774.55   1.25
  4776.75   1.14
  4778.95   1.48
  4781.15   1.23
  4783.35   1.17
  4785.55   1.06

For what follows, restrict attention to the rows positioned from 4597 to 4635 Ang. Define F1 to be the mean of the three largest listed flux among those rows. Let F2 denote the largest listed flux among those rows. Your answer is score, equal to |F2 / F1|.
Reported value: 1.06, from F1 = 1.26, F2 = 1.34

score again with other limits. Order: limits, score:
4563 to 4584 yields 1.04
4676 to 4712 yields 1.02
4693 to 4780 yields 1.07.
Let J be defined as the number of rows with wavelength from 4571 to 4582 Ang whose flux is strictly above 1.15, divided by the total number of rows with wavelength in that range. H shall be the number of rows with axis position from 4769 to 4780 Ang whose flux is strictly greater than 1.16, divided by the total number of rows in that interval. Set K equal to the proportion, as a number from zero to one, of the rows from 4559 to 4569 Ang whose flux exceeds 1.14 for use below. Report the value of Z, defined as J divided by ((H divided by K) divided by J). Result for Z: 0.08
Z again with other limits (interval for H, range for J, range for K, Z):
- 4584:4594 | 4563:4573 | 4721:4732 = 0.06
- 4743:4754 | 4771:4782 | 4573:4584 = 0.43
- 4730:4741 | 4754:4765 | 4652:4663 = 0.16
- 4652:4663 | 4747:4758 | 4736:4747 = 0.96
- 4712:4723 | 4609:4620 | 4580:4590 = 0.05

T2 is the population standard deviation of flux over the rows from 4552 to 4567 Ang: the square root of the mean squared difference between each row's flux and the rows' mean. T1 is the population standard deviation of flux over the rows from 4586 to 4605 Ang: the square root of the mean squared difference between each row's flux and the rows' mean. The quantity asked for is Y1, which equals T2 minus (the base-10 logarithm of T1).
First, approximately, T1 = 0.097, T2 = 0.10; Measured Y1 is 1.11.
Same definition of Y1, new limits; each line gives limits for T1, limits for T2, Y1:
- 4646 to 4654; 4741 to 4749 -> 1.17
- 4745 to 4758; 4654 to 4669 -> 1.19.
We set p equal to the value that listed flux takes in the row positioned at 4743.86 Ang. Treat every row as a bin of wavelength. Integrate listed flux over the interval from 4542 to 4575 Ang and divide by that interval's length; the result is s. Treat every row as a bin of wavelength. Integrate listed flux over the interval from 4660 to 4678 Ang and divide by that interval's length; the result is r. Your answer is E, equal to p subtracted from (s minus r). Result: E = -1.13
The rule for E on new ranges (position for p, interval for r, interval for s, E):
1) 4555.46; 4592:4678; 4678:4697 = -1.02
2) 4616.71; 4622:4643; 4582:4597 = -1.34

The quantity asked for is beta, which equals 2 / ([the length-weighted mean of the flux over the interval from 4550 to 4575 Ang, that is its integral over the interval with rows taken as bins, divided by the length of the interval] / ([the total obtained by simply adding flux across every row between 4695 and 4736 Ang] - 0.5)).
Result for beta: 37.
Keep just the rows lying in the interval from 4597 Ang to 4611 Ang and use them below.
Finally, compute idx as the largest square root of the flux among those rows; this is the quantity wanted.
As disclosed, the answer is 1.11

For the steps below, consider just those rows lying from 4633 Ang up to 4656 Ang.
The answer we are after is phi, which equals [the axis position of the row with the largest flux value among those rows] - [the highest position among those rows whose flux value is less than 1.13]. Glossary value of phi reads -10.7 Ang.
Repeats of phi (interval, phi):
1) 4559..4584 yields -8.4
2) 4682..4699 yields -2.2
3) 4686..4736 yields -17.4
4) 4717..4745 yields -24.0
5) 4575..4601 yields -2.1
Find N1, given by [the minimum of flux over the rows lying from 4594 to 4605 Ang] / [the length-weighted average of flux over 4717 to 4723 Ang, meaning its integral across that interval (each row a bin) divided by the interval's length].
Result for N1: 0.75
